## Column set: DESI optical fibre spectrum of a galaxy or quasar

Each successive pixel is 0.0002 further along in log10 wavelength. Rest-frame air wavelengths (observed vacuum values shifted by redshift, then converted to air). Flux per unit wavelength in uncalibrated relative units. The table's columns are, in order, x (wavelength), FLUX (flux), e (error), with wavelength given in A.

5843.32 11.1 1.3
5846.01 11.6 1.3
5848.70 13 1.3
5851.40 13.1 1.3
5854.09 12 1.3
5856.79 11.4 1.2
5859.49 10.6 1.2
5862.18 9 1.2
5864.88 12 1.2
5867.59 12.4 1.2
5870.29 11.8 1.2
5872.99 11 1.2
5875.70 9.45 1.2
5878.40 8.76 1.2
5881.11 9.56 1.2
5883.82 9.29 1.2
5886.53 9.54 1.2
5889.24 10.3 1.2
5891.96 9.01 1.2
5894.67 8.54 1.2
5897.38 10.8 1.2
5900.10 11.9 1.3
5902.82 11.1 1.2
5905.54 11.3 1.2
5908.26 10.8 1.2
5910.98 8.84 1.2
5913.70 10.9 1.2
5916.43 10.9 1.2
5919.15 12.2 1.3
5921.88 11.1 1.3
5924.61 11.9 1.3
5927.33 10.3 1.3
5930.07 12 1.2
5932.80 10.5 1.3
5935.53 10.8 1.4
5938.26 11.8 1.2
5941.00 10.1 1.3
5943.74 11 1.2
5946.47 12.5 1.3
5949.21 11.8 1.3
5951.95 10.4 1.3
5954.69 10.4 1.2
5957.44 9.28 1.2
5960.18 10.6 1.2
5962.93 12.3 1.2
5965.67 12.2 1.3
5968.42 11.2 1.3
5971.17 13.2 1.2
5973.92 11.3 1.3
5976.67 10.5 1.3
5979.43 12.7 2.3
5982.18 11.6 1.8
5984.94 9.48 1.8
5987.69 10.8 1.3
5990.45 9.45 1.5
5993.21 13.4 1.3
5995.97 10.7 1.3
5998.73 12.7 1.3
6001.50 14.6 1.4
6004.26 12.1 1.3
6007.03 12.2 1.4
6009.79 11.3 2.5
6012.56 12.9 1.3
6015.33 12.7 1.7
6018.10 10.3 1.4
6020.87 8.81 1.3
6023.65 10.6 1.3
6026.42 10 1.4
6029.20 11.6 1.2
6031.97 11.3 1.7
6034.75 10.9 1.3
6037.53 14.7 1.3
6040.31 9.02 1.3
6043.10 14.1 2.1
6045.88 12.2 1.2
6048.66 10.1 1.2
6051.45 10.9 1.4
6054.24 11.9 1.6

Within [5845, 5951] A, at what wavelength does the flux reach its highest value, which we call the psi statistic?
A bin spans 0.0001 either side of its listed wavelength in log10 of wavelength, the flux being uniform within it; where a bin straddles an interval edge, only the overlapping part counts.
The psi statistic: 5851.40 A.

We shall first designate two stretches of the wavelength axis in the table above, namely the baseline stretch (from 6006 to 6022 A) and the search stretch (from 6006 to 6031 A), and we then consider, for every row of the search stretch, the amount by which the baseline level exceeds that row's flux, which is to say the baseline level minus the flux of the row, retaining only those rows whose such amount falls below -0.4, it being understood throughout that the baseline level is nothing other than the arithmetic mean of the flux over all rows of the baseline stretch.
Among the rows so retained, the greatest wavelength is 6015.33 A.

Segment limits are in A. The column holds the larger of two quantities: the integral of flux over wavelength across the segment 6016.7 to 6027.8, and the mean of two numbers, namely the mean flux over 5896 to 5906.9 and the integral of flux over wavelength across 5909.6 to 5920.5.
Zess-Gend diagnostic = 110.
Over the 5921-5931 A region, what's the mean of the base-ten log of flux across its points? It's 1.05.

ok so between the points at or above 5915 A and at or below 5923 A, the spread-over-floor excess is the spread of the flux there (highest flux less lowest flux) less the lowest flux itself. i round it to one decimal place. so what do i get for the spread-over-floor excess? -9.6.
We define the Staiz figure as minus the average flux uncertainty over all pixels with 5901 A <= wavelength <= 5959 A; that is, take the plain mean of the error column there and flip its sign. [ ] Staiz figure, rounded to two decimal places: -1.25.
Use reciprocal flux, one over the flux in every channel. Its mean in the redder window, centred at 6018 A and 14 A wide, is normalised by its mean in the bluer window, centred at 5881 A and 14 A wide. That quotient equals 0.86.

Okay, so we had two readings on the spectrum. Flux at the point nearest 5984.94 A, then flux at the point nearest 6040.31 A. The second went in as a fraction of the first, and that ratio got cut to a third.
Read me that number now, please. 0.32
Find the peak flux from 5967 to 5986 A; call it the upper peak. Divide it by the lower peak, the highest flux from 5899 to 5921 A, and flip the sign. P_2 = -1.08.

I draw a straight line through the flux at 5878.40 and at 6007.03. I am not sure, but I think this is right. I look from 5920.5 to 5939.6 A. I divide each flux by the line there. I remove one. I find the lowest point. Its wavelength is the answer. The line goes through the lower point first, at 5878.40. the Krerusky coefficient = 5927.33 A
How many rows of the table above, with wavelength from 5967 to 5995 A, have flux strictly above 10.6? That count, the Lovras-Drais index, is 7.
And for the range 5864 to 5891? 4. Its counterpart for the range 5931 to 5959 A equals 5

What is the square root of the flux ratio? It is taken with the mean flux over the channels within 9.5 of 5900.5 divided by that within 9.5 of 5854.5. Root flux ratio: 0.95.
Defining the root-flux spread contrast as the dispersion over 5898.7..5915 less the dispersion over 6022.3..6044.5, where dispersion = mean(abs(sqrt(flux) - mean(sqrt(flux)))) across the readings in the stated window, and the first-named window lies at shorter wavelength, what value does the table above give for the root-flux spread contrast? -0.11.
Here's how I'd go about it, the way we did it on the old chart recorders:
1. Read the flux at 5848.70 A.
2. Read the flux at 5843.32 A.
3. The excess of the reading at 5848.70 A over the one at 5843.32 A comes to 1.9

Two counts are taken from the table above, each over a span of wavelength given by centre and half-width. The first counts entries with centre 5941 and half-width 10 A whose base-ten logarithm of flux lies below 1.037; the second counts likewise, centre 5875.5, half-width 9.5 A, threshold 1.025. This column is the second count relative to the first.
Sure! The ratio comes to 1.3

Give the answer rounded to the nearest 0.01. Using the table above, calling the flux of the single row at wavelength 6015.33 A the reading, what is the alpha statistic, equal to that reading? 12.70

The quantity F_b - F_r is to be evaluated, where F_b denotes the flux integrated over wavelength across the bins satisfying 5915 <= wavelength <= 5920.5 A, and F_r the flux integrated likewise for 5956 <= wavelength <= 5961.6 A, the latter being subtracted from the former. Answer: 8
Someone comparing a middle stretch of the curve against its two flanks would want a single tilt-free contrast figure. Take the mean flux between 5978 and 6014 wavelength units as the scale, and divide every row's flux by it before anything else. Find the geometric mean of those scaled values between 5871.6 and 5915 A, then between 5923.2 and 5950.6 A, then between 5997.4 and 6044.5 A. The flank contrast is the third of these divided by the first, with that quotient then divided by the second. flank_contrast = 1.22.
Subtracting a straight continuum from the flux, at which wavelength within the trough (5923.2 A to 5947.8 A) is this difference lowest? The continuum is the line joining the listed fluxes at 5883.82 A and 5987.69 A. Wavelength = 5941.00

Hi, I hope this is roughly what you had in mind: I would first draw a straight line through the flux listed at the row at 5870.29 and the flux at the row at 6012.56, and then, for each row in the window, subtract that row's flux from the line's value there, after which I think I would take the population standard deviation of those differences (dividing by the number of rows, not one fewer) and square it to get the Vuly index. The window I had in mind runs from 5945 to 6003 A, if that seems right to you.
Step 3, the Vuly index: 1.8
